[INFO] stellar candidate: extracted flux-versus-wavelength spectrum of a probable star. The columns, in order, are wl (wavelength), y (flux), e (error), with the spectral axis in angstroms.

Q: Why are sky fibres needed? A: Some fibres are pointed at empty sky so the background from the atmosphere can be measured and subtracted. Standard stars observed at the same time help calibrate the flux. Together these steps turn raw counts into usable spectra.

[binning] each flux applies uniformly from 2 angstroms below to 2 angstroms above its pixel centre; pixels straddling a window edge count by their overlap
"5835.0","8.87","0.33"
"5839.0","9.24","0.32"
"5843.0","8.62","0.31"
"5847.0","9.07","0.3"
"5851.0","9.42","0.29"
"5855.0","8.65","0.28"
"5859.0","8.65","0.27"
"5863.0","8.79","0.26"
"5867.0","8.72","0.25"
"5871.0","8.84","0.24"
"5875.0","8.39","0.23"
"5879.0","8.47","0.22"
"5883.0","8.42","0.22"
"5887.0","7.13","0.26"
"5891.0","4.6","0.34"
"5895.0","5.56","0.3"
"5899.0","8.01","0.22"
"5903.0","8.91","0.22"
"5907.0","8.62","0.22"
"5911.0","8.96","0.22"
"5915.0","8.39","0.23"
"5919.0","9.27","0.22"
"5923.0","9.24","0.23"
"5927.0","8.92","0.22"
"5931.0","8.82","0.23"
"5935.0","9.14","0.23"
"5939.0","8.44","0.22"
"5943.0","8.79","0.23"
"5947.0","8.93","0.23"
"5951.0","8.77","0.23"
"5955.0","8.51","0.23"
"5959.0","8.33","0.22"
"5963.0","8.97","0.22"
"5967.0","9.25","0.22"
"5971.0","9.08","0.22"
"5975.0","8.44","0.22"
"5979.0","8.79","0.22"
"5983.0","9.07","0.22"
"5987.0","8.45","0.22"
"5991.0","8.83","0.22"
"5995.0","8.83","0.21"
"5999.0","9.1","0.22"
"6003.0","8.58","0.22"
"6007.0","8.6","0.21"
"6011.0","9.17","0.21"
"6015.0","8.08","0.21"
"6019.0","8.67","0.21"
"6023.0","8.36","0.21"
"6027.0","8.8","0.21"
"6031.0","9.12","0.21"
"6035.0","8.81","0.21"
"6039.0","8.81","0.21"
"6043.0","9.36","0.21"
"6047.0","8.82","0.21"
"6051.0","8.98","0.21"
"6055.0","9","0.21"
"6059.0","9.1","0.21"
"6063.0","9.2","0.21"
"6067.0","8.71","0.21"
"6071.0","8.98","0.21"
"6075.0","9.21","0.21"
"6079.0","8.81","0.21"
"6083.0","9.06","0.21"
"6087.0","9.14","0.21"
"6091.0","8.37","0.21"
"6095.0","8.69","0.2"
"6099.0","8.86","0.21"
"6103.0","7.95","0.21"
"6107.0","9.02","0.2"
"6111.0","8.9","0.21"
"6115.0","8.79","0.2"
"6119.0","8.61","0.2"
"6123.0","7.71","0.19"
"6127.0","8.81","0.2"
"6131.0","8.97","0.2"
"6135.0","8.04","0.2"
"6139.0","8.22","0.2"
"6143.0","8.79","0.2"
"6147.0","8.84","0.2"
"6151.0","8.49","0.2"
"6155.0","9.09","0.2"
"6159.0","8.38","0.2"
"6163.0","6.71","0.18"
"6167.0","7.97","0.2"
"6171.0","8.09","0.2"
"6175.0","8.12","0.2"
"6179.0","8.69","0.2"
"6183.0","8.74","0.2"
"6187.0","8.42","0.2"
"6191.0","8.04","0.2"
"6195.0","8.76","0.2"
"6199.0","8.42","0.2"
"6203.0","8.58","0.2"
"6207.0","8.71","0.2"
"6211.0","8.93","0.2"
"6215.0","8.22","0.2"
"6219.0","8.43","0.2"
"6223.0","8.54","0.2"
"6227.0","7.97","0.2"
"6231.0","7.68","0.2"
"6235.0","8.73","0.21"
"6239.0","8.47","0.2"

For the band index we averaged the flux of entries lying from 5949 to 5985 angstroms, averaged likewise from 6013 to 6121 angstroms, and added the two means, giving 17.6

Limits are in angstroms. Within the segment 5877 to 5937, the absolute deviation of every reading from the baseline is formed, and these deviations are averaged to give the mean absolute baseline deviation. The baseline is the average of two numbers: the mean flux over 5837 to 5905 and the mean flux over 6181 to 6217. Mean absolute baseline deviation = 0.88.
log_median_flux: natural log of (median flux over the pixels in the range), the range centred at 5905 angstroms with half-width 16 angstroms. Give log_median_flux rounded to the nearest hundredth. 2.14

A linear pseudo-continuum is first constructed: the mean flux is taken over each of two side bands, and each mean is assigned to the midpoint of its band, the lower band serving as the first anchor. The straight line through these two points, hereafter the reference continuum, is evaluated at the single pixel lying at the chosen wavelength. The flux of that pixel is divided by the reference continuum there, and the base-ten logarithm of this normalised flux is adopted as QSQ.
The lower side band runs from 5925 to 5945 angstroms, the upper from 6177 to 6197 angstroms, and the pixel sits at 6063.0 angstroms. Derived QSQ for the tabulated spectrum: 0.026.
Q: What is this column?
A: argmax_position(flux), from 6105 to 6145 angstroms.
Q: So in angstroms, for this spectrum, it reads 6107.0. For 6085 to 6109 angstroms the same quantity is 6087.0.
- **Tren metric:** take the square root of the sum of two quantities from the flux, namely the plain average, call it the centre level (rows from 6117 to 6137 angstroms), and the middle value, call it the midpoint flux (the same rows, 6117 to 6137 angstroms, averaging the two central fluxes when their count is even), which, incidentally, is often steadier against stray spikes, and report 4.13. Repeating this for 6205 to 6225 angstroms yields 4.14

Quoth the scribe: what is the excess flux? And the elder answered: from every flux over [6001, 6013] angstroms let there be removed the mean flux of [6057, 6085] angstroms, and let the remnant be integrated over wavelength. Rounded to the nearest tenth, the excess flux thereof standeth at -2.7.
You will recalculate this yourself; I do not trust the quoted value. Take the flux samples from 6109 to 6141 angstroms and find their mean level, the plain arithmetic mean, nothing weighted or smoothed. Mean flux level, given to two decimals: 8.51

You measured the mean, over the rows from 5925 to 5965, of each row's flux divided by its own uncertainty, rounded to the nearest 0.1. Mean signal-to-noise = 38.8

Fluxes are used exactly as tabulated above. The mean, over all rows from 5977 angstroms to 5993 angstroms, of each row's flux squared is 77.2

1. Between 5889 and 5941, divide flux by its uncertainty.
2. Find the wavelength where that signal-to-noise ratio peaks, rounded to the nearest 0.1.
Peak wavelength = 5919.0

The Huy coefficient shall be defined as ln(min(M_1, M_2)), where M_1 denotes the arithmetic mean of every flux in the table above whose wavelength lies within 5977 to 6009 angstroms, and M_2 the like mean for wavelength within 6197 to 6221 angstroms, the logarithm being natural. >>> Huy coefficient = 2.146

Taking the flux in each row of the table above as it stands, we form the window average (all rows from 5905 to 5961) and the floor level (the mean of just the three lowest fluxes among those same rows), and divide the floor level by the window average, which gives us 0.95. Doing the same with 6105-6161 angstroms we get 0.93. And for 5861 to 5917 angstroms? 0.72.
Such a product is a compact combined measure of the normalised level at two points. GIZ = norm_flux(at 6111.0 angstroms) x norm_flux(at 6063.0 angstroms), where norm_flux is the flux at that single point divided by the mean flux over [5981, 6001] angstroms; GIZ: 1.04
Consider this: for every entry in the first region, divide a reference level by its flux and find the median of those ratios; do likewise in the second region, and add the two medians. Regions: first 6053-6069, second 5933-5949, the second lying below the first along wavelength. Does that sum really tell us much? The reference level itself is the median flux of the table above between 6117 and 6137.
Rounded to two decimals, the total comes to 1.92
